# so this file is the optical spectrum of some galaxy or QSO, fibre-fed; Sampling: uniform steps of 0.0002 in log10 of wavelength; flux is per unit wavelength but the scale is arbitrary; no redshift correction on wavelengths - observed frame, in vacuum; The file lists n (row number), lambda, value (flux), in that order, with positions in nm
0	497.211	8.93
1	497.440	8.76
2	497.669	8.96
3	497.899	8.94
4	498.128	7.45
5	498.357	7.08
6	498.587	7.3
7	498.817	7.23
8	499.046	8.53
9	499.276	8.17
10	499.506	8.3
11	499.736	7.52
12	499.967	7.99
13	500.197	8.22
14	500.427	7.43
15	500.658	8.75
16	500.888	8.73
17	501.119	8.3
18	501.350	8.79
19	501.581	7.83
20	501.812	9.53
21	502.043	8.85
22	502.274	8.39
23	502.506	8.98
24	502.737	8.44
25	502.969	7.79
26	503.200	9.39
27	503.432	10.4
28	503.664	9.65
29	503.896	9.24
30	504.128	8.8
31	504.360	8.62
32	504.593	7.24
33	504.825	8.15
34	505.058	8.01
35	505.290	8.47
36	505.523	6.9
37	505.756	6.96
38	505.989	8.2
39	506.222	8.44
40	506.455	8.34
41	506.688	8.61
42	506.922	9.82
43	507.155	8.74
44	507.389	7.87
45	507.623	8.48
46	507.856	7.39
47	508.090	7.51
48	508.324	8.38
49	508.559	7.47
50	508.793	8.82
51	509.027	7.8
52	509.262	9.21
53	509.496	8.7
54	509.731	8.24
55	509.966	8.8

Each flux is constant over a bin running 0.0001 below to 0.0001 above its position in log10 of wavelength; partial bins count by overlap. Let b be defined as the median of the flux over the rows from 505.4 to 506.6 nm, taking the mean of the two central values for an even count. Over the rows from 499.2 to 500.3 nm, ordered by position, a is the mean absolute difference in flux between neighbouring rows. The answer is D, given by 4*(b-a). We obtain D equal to 31.2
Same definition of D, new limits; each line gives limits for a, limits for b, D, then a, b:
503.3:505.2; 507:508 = 30.3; 0.60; 8.2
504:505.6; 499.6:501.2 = 29.8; 0.77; 8.2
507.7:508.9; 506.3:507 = 31.2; 0.81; 8.6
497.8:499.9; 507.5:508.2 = 27.7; 0.59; 7.5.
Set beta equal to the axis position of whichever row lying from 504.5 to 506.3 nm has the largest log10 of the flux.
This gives 505.290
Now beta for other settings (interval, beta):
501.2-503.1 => 501.812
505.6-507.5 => 506.922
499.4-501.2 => 500.658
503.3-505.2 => 503.432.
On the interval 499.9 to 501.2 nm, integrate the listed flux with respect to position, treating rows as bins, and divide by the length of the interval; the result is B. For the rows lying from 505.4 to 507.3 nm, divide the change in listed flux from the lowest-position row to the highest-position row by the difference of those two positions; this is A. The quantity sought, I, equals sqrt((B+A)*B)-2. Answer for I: 6.8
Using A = 1.1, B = 8.2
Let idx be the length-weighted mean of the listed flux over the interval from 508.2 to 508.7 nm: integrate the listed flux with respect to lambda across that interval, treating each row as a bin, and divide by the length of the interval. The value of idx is 7.95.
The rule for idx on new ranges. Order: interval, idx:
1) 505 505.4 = 8.28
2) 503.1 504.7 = 9.05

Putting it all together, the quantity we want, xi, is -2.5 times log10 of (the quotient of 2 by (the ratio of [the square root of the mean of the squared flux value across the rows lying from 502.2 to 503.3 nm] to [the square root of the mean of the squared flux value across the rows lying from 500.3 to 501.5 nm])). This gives -0.73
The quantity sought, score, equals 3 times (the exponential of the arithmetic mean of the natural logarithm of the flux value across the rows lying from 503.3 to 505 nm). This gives 26.5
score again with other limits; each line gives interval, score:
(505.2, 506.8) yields 23.9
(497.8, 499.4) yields 23.4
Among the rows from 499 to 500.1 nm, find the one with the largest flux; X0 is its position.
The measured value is 499.046 nm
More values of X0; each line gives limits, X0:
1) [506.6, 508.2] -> 506.922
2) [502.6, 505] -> 503.432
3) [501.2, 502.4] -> 501.812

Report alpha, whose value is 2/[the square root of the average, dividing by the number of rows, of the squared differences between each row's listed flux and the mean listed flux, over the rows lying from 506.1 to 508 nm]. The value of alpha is 3.0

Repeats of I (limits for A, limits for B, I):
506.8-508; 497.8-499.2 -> 4.3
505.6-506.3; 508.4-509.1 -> 7.5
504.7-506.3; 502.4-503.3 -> 6.7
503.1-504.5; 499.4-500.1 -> 5.6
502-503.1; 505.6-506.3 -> 5.2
